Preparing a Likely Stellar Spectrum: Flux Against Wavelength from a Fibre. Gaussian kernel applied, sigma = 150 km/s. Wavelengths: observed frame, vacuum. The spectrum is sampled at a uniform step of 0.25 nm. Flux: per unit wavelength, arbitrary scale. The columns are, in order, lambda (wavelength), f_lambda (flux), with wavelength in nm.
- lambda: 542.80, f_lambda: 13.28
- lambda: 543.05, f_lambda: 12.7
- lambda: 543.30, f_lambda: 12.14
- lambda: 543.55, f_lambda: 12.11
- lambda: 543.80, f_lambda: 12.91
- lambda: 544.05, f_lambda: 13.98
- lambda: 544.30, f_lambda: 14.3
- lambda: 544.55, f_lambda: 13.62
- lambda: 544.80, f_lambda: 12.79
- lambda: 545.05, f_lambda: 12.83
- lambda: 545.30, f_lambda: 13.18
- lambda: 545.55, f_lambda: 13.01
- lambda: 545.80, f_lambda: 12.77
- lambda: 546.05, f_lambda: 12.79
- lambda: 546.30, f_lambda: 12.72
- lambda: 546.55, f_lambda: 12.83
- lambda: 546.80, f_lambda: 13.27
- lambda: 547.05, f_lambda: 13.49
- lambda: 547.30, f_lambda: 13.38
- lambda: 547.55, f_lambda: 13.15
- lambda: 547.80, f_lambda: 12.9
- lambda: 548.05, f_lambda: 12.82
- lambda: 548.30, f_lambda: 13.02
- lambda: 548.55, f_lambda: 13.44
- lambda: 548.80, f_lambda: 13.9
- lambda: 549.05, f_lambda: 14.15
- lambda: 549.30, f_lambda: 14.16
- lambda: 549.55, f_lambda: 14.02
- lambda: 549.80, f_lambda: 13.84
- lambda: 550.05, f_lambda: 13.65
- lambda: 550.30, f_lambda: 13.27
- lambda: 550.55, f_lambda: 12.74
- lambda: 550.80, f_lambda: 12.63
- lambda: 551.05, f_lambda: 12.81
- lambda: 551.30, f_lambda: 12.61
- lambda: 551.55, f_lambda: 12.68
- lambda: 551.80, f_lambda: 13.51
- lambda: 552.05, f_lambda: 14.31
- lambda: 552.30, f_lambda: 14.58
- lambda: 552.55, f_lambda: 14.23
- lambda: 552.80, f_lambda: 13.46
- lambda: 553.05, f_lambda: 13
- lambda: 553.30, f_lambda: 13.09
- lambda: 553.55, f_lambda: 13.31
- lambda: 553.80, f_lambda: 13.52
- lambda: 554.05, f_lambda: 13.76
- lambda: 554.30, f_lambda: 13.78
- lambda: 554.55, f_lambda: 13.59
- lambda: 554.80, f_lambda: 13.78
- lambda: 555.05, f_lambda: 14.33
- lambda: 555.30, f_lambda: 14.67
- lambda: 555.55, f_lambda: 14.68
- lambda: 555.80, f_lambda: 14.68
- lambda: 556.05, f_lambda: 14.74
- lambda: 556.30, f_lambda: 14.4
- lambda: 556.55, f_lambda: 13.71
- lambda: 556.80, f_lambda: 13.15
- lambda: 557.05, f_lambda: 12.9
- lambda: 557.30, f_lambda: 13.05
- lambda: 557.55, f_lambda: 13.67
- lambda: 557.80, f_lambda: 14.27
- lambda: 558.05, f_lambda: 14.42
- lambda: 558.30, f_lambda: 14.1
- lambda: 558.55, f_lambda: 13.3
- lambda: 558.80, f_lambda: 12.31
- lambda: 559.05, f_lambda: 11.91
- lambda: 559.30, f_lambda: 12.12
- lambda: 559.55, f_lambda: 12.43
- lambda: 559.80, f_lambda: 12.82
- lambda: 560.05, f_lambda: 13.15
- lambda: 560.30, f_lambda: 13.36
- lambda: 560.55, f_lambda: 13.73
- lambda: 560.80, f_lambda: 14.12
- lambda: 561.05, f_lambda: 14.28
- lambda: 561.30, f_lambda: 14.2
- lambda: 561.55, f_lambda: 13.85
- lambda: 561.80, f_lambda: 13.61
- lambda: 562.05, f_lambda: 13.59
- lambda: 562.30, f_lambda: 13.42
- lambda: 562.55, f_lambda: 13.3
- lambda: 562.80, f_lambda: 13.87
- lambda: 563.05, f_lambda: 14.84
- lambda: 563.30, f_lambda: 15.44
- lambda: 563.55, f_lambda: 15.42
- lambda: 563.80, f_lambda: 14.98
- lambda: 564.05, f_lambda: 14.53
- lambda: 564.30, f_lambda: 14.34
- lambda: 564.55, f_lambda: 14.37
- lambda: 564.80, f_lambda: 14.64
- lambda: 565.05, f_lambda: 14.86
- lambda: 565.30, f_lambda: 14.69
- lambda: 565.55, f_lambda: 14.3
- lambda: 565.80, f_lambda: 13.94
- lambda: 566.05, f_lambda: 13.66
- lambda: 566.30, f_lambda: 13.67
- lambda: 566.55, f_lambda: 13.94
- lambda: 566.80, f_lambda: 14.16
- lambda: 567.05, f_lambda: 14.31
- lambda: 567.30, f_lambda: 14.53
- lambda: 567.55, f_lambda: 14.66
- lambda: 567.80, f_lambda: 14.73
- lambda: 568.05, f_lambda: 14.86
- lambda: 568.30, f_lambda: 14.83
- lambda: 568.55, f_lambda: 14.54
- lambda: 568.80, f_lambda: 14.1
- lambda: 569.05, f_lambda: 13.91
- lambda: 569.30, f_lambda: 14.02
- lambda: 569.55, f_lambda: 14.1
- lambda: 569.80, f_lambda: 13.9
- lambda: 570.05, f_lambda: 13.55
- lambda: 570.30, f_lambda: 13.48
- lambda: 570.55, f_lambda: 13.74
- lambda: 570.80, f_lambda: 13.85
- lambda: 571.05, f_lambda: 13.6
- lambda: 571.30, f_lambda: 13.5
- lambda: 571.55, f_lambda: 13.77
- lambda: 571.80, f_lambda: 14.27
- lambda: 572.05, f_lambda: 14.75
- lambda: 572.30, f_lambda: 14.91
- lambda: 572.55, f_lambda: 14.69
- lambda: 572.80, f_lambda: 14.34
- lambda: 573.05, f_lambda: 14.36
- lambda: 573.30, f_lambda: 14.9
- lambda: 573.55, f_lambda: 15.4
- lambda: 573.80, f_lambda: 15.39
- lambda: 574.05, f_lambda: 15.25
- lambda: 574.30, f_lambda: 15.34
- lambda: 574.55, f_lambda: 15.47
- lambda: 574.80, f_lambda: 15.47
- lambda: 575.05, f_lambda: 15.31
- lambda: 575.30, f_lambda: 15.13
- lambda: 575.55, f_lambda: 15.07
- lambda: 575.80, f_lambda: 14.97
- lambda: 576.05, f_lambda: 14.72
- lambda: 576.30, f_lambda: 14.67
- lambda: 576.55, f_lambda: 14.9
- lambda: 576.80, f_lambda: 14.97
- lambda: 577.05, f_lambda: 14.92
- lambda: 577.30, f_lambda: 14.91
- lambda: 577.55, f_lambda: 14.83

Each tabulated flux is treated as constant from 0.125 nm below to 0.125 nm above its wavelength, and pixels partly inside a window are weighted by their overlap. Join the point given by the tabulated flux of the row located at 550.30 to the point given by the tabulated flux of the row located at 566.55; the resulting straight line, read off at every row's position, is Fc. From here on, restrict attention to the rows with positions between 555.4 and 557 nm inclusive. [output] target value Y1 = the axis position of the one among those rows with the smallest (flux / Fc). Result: 556.80 nm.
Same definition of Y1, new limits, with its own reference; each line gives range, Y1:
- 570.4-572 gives 571.30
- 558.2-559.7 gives 559.05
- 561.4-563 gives 562.55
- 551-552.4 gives 551.30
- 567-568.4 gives 567.05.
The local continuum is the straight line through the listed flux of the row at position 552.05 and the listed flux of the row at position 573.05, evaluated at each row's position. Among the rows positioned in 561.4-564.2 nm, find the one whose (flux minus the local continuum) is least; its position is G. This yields 562.55 nm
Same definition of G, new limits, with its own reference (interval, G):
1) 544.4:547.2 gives 546.30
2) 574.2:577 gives 576.30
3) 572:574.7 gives 572.80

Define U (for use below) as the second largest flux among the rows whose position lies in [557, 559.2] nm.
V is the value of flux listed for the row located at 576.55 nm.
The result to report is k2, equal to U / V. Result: 0.96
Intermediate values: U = 14.27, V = 14.9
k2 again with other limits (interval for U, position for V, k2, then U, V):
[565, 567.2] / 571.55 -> 1.07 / 14.69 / 13.77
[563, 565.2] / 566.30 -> 1.13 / 15.42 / 13.67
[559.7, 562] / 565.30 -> 0.97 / 14.2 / 14.69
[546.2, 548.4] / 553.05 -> 1.03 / 13.38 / 13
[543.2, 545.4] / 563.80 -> 0.93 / 13.98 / 14.98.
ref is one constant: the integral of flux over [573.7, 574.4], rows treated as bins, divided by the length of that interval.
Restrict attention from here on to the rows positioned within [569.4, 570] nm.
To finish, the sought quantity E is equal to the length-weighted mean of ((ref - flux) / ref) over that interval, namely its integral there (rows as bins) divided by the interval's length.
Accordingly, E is 0.090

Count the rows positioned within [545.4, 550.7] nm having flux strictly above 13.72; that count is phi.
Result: 5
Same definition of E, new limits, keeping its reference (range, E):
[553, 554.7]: 0.122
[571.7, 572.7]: 0.044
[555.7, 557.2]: 0.093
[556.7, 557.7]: 0.137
